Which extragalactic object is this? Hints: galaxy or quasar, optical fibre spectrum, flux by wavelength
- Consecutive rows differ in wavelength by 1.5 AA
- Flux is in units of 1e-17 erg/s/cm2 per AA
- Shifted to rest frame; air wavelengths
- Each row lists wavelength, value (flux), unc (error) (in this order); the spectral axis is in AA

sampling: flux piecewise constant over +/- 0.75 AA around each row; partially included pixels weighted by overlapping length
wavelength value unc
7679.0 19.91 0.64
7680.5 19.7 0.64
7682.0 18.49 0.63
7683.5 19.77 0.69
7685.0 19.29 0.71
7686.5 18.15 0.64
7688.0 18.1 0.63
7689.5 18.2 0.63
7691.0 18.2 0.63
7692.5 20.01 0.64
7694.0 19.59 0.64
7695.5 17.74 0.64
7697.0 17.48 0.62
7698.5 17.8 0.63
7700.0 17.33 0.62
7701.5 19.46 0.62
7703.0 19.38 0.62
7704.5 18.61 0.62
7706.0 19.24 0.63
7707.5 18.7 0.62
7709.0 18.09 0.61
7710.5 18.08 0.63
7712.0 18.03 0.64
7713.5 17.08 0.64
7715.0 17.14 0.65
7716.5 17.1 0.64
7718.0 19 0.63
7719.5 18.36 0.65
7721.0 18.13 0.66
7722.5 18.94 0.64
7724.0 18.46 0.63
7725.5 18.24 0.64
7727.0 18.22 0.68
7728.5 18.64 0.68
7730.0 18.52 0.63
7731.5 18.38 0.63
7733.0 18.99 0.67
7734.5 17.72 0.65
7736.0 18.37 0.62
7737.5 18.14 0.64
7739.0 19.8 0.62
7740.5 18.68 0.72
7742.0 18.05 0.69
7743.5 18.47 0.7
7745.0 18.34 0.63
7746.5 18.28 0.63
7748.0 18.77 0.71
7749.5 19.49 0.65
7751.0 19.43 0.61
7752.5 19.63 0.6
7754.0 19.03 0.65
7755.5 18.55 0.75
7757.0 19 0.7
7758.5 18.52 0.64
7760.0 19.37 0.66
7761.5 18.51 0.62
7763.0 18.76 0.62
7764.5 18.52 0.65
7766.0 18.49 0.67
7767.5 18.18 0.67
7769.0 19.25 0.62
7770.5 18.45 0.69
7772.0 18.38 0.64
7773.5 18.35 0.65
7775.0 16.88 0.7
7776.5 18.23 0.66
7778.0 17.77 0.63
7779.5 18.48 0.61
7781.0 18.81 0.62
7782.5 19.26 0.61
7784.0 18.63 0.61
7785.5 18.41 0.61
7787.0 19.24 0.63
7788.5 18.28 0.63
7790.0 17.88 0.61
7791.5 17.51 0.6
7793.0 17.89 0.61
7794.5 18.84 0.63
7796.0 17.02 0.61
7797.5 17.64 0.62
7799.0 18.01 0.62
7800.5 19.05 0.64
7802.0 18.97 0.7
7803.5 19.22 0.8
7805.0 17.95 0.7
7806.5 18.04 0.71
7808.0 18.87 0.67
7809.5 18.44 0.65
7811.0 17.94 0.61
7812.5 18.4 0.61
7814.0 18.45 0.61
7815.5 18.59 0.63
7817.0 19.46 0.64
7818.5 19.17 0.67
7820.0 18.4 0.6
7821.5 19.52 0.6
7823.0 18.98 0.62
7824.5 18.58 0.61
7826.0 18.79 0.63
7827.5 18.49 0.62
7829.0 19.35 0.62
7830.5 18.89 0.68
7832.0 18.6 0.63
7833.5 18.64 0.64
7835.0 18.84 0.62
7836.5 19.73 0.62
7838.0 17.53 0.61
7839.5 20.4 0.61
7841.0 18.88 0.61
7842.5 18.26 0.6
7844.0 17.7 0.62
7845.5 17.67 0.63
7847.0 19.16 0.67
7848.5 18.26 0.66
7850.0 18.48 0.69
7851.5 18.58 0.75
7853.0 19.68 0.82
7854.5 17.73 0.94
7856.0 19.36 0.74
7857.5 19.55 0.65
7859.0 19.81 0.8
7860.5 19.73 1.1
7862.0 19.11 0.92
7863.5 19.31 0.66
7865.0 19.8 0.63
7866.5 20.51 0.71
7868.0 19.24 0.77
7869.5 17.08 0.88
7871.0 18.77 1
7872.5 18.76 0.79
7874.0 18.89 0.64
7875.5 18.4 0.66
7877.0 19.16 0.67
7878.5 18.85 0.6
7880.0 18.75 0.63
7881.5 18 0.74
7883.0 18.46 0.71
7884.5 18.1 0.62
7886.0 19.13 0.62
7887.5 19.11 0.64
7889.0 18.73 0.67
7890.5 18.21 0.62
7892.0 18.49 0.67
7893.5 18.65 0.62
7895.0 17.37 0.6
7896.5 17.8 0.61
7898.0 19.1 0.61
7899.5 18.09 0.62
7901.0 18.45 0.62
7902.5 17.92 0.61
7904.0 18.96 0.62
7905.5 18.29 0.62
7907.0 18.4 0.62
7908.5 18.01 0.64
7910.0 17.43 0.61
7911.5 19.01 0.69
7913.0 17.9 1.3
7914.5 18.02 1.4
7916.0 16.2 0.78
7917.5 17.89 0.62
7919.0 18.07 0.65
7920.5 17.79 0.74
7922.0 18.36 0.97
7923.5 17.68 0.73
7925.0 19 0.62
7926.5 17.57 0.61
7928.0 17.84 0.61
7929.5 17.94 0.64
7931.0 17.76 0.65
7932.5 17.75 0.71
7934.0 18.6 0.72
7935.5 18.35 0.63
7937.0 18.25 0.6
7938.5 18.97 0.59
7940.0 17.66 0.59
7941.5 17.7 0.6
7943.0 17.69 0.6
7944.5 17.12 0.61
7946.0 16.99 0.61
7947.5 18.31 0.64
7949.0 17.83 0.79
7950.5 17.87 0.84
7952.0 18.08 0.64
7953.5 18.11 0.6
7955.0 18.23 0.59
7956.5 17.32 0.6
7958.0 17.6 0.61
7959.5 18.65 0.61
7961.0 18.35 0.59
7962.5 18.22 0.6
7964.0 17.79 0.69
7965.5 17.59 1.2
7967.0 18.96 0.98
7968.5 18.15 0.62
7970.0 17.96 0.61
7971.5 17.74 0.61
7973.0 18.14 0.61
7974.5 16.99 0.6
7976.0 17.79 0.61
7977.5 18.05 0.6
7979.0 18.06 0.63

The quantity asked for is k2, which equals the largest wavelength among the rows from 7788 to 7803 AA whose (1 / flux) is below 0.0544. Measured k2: 7802.0 AA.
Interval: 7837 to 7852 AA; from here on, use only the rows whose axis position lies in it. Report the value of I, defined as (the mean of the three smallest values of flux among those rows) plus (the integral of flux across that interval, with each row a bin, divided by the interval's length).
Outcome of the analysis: 36.1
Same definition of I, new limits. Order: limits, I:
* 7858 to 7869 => 38.8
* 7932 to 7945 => 35.5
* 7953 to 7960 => 35.6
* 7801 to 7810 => 36.7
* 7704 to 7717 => 35.1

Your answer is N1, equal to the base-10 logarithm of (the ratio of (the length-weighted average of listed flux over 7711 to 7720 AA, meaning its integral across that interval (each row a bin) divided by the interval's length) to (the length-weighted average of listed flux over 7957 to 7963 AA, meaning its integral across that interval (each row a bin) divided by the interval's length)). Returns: -0.009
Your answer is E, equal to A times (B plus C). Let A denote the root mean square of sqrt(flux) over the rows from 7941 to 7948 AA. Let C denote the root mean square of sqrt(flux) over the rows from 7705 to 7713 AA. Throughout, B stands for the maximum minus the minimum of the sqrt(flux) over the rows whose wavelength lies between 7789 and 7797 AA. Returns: 18.9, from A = 4.19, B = 0.21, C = 4.29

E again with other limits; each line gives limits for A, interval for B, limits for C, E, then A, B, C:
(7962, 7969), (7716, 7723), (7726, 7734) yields 19.3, 4.26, 0.22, 4.31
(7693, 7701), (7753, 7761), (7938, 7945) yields 18.3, 4.24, 0.10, 4.22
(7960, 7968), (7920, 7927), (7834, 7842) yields 19.3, 4.26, 0.17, 4.37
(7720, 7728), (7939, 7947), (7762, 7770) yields 18.9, 4.29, 0.09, 4.32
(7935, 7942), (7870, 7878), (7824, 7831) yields 18.9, 4.26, 0.09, 4.34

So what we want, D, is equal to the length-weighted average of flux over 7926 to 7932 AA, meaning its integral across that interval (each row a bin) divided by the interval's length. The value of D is 17.8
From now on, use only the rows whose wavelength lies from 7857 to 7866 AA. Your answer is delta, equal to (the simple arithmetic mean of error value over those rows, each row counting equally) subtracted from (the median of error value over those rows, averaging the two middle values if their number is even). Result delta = -0.063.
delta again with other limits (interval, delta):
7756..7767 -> -0.001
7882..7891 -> -0.017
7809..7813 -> -0.013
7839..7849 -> -0.009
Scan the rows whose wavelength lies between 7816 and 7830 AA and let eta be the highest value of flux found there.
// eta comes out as 19.52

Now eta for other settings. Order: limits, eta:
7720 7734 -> 18.99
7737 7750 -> 19.8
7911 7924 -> 19.01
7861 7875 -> 20.51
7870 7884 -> 19.16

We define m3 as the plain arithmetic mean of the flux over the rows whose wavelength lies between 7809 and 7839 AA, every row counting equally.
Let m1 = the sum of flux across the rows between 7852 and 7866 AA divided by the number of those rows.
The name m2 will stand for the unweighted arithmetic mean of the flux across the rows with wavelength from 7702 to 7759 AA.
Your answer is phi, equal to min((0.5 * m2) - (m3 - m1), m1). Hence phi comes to 9.9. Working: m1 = 19.3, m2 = 18.5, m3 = 18.7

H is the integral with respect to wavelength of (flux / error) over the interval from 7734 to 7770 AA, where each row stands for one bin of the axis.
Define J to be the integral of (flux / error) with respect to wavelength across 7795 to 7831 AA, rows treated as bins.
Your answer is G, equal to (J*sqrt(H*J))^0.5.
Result 1041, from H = 1033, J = 1043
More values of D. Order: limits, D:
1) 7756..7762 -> 18.9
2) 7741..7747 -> 18.3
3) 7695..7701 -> 17.7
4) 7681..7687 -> 19.0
